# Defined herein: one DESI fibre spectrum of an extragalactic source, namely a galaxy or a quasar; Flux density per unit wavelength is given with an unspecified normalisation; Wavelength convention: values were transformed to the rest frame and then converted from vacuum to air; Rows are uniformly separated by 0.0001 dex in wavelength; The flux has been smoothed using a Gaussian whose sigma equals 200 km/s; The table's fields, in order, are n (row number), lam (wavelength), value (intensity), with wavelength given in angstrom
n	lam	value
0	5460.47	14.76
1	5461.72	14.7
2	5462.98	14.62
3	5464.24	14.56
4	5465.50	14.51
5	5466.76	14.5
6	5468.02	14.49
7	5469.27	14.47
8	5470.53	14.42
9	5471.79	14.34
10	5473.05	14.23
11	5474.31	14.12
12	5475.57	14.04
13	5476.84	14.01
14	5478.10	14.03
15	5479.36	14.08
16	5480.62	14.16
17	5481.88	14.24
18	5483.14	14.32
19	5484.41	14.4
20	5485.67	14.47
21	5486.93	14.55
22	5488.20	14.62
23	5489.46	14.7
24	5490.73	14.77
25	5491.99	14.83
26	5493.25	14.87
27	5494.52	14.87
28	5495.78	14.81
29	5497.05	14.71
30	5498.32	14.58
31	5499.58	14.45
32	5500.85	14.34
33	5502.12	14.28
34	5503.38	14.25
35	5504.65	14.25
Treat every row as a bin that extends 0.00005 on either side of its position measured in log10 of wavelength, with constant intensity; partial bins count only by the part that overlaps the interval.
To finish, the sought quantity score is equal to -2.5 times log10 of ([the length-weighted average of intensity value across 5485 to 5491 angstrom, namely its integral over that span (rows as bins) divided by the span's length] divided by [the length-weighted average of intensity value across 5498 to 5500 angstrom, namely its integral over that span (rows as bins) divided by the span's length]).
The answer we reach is -0.004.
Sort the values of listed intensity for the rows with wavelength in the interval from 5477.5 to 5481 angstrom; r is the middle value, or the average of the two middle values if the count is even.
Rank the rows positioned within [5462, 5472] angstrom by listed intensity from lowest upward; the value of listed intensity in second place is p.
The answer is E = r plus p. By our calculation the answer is 28.5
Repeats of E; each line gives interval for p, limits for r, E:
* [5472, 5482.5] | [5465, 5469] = 28.5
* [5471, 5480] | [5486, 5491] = 28.7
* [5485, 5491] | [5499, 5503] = 28.9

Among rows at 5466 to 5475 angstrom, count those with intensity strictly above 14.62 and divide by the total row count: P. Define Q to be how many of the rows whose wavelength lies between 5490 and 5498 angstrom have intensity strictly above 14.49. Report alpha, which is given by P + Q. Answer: 6.0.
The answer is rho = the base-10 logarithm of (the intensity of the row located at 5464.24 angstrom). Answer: 1.163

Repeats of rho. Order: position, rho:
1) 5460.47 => 1.169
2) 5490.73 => 1.169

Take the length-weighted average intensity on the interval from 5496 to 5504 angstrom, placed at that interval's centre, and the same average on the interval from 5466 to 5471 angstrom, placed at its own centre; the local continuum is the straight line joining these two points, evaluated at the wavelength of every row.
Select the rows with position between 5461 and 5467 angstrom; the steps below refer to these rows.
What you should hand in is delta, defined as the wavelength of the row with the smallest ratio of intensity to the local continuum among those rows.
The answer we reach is 5466.76 angstrom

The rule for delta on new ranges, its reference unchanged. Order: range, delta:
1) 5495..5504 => 5503.38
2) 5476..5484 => 5476.84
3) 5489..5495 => 5489.46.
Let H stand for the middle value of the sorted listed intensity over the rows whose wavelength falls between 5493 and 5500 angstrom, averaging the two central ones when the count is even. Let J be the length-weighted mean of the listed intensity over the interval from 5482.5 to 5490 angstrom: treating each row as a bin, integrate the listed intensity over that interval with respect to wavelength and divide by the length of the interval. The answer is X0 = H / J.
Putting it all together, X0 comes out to 1.02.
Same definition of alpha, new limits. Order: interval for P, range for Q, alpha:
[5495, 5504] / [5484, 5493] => 5.3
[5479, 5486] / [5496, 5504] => 2.0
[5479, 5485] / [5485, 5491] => 4.0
